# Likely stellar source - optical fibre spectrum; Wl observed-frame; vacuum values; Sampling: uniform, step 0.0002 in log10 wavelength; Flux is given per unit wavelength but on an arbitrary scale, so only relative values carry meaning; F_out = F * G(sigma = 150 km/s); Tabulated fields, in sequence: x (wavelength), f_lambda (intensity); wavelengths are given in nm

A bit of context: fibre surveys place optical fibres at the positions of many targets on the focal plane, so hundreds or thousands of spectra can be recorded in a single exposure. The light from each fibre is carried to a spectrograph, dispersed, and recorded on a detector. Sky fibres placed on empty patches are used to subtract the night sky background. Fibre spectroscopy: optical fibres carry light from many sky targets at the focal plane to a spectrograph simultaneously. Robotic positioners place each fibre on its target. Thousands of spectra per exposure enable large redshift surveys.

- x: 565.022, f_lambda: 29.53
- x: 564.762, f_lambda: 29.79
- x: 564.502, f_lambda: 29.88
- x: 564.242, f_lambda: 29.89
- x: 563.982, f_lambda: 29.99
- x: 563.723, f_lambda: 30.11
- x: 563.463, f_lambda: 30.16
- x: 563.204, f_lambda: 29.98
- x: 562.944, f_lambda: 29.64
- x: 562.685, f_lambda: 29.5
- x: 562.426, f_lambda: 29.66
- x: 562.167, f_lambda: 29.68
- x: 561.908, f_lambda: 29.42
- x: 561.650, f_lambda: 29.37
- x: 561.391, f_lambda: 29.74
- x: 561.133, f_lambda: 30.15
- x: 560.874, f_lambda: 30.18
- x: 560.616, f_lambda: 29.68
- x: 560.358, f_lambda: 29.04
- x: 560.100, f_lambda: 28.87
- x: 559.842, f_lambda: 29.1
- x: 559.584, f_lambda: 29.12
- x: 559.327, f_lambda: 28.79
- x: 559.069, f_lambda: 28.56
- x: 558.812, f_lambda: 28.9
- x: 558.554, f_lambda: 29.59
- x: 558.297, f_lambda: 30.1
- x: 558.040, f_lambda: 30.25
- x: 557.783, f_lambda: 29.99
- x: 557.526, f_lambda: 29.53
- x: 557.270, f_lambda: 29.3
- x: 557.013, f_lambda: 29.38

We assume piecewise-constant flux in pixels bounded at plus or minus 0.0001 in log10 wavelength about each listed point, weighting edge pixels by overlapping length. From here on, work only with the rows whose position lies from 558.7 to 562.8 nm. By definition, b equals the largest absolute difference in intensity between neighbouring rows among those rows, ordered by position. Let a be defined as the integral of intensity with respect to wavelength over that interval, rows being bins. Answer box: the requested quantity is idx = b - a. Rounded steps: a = 120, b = 0.640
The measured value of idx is -120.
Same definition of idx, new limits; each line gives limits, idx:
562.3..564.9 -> -77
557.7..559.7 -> -58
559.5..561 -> -43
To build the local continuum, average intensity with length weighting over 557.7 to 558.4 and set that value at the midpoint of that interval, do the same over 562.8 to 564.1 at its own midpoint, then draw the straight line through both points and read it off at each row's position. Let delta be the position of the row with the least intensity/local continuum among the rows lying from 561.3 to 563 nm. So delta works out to 561.650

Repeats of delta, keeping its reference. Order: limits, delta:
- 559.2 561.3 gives 559.327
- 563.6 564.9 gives 564.762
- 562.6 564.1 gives 562.685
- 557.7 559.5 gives 559.069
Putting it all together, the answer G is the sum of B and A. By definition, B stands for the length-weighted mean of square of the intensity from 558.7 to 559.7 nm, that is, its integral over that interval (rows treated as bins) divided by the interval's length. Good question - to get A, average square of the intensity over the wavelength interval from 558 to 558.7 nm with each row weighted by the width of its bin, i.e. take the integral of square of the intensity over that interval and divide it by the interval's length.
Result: 1727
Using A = 895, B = 832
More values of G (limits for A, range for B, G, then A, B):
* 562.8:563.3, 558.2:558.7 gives 1774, 887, 887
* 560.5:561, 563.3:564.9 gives 1795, 897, 898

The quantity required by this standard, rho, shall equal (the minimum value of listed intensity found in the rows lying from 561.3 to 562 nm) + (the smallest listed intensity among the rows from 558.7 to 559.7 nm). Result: 57.9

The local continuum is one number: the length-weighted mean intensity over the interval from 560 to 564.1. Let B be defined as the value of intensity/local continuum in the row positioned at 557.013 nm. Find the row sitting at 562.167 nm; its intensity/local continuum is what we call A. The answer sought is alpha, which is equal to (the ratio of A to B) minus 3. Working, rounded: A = 1.00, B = 0.99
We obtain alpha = -1.99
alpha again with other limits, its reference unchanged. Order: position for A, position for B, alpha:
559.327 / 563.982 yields -2.04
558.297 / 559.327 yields -1.95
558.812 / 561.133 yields -2.04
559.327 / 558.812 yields -2.00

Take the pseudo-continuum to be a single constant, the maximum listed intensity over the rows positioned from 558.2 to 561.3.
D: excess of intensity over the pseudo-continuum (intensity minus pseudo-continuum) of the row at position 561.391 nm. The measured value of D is -0.44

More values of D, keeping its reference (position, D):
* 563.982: -0.19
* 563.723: -0.07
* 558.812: -1.28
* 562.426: -0.52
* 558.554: -0.59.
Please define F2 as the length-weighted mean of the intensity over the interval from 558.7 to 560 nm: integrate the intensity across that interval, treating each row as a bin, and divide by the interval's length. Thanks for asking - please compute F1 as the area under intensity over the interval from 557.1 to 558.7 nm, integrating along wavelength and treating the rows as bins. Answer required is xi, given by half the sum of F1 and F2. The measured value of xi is 38.3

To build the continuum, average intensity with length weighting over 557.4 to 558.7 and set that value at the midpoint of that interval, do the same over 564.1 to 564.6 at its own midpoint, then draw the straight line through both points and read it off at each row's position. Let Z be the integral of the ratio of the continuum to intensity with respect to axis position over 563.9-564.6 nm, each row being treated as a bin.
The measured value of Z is 0.699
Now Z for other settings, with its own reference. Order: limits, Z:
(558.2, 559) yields 0.812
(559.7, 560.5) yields 0.823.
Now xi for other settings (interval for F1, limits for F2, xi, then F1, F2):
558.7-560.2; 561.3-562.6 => 36.5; 43.3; 29.6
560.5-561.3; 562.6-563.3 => 26.8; 24.0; 29.7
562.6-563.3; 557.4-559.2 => 25.2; 20.8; 29.5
